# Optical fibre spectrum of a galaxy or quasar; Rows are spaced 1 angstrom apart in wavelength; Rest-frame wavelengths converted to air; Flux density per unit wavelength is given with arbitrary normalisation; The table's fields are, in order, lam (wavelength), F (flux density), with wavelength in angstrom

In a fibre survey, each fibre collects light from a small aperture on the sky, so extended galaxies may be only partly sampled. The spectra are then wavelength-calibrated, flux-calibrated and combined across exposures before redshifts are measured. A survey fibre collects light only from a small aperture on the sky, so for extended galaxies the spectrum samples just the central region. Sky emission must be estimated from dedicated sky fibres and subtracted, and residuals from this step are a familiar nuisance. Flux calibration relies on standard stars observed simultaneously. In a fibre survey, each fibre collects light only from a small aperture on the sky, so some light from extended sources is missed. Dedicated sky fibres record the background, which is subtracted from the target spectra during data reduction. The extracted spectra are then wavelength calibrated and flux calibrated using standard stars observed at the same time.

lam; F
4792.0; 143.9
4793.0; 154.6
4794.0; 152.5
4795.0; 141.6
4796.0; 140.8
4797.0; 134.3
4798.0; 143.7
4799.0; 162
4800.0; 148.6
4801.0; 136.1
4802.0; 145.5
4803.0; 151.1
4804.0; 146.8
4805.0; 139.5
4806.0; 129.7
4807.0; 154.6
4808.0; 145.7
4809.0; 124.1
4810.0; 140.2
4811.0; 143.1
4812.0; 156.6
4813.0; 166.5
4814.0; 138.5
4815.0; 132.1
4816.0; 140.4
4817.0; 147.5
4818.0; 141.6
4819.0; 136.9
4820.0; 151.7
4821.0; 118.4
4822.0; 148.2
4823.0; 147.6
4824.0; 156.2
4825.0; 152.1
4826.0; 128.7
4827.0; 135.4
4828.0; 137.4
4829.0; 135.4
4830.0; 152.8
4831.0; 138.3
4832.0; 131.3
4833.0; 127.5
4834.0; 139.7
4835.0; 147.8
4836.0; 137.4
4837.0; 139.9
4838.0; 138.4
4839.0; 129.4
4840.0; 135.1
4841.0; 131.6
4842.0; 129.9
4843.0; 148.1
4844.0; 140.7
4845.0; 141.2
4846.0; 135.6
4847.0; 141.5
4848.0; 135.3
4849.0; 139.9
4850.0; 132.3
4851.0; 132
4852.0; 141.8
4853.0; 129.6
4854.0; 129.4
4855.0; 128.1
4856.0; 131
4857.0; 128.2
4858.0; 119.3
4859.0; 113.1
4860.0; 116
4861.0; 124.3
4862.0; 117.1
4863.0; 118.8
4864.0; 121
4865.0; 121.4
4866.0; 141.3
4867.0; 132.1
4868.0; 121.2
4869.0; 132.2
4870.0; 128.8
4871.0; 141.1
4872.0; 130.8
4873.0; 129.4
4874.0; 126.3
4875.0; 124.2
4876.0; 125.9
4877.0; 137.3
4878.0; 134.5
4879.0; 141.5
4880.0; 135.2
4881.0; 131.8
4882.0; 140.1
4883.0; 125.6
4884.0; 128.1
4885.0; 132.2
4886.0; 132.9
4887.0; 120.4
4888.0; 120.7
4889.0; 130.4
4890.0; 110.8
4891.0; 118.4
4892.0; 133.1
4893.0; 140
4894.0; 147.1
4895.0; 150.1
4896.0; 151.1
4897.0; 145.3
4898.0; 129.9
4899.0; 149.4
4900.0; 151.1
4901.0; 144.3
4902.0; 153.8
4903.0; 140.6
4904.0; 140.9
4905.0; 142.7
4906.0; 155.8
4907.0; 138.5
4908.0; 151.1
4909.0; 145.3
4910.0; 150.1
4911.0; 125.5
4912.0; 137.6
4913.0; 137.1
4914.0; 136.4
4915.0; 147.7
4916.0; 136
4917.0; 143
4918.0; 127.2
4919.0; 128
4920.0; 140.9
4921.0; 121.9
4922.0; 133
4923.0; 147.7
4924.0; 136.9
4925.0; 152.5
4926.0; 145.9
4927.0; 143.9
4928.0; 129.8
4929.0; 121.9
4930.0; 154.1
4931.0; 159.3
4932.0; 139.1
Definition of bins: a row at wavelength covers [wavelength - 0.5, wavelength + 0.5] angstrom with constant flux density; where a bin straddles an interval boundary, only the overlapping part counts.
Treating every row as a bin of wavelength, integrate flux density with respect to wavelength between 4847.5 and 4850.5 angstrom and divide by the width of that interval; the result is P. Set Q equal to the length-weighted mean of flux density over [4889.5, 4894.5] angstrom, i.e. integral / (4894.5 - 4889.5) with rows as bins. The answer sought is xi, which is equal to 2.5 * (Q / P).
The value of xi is 2.390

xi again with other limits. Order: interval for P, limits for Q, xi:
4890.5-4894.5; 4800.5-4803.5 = 2.678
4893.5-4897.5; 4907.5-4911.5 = 2.409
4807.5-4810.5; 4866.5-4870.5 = 2.352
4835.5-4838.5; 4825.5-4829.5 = 2.422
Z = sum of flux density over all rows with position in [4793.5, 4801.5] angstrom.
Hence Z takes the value 1160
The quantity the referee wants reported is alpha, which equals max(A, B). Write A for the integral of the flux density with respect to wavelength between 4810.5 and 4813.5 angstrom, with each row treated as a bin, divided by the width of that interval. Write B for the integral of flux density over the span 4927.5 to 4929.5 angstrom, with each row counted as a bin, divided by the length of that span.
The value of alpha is 155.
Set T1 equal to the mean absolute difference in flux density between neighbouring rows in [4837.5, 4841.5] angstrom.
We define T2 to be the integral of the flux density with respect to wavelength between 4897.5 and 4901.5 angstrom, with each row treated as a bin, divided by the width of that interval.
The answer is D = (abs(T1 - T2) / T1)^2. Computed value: 515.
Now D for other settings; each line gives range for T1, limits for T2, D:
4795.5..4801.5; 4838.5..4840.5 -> 100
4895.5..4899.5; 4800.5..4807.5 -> 91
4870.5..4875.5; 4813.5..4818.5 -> 1033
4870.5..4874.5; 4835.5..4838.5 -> 734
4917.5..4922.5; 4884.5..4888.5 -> 111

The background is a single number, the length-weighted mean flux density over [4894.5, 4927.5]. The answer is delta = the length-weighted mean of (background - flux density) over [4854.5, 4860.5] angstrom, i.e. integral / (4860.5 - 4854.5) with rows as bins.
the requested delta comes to 19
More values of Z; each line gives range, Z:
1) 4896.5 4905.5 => 1298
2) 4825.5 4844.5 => 2605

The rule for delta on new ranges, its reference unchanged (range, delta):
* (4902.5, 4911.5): -2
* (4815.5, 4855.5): 4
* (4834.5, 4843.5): 4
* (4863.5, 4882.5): 10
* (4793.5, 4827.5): -2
